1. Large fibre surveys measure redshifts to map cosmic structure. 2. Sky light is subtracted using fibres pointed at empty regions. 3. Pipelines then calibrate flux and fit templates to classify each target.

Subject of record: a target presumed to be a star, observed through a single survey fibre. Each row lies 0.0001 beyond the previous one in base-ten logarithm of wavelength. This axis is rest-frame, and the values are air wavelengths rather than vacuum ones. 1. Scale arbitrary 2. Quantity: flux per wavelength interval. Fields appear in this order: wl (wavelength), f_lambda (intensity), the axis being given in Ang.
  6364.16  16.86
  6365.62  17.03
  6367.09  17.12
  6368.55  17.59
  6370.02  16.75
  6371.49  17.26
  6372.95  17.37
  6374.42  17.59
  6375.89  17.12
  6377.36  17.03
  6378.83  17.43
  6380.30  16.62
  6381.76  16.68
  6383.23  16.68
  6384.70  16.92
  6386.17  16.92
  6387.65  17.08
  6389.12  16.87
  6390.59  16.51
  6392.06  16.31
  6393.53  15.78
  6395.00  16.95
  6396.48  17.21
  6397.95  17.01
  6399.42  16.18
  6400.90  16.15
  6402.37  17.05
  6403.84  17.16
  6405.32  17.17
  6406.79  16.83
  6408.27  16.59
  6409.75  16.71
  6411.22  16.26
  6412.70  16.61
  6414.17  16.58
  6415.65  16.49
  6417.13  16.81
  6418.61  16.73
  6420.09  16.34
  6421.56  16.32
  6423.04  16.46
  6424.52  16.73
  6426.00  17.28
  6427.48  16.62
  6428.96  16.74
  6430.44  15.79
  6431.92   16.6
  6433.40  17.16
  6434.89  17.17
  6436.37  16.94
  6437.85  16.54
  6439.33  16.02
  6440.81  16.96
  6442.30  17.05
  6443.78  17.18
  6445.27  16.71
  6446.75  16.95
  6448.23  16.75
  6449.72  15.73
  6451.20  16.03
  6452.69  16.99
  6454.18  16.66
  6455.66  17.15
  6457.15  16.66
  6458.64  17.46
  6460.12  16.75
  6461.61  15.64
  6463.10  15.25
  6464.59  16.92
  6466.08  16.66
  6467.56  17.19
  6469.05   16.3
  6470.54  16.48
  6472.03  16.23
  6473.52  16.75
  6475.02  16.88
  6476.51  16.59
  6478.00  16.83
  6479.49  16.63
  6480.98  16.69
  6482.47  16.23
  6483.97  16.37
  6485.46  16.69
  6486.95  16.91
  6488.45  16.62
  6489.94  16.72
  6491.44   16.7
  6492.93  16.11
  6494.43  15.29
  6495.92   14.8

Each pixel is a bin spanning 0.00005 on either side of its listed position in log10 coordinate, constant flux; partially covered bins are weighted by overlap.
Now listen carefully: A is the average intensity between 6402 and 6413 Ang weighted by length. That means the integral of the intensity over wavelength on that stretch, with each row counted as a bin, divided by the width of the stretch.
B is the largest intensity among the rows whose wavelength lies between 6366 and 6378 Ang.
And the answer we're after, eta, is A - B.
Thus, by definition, -0.80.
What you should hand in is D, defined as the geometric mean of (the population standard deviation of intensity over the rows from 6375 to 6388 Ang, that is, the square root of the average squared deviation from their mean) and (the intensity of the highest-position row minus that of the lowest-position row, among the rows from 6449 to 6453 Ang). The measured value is 0.56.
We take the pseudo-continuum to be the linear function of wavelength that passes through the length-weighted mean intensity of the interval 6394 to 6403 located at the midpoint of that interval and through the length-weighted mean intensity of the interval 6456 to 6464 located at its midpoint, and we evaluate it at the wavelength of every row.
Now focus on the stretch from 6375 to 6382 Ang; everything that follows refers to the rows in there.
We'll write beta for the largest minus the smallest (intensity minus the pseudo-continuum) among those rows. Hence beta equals 0.80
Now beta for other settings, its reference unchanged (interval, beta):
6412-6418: 0.33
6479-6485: 0.45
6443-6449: 0.46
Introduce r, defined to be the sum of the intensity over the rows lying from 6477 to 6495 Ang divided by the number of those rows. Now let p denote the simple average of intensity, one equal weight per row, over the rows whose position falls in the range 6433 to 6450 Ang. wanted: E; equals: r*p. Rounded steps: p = 16.8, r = 16.5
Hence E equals 276.3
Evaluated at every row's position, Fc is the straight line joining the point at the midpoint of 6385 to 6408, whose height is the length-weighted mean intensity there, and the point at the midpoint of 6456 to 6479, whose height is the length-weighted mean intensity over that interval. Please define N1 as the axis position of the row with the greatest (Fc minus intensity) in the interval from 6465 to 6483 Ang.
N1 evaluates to 6472.03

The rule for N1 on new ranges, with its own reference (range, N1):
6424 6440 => 6430.44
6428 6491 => 6463.10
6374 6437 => 6393.53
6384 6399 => 6393.53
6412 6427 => 6421.56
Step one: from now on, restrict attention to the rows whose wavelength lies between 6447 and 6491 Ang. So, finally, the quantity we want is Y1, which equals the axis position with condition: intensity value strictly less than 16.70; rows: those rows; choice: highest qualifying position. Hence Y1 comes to 6488.45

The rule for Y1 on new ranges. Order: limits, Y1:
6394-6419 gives 6415.65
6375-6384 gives 6383.23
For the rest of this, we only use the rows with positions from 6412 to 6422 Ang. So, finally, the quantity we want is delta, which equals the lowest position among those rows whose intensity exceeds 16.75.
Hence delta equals 6417.13 Ang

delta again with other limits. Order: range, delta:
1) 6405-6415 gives 6405.32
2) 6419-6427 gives 6426.00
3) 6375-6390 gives 6375.89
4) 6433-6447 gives 6433.40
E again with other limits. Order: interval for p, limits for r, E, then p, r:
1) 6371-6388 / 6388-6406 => 284.8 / 17.1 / 16.7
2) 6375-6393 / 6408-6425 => 278.9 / 16.8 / 16.6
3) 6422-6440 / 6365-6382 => 285.6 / 16.7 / 17.1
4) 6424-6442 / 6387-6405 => 278.9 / 16.7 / 16.7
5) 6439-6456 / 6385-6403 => 278.1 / 16.7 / 16.7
